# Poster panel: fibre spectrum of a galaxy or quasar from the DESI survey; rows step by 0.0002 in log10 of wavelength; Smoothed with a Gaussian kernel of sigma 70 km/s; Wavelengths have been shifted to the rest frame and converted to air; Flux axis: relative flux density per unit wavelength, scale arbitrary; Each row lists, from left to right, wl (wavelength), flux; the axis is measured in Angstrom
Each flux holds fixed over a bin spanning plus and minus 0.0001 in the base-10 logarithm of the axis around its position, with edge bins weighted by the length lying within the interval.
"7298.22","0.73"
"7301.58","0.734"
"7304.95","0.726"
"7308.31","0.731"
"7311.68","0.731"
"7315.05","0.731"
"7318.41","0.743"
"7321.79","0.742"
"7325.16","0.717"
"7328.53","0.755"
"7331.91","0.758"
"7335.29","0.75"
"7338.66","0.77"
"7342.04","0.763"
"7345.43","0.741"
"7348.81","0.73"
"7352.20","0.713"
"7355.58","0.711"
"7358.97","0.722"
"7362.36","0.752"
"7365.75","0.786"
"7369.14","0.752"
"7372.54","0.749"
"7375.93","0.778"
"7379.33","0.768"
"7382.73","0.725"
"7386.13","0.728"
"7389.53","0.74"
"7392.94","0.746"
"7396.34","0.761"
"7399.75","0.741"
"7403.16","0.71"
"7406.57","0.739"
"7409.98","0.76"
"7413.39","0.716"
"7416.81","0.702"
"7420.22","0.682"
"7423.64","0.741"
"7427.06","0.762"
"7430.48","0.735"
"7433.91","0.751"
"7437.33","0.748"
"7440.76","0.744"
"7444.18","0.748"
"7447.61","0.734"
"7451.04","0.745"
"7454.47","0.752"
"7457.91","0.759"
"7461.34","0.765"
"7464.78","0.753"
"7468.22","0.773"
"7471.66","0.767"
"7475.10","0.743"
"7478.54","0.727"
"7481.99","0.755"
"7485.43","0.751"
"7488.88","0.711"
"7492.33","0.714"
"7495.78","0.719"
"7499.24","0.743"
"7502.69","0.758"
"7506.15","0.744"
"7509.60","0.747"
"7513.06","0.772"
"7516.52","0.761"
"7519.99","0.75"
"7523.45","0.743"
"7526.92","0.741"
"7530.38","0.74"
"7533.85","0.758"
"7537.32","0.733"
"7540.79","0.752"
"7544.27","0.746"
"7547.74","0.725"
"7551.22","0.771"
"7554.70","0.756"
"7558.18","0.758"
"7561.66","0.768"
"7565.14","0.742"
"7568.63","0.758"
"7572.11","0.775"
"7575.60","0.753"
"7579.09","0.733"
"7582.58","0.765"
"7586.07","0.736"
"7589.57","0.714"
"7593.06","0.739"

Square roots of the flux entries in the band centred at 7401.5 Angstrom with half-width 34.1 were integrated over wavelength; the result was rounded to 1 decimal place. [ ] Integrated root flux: 58.6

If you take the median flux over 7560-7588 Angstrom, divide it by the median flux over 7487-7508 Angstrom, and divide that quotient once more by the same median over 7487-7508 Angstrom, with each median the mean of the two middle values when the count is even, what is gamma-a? 1.41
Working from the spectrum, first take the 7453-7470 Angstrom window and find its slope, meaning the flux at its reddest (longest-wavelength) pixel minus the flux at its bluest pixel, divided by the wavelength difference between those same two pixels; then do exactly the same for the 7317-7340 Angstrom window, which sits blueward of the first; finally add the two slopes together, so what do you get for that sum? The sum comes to 0.003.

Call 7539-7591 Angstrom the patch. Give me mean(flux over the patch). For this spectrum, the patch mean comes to 0.750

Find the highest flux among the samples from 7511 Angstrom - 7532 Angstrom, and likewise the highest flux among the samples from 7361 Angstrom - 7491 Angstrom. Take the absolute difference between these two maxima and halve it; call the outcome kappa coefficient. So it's 0.0070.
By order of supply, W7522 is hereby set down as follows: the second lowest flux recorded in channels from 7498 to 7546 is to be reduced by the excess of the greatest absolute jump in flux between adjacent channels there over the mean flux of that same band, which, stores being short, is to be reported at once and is 1.46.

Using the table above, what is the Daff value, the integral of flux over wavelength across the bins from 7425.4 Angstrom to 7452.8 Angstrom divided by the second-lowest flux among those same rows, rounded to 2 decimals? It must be 27.81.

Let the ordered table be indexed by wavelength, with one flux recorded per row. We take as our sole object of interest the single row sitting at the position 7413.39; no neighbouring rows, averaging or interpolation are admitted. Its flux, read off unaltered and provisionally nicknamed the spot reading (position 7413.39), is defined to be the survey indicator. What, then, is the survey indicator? 0.716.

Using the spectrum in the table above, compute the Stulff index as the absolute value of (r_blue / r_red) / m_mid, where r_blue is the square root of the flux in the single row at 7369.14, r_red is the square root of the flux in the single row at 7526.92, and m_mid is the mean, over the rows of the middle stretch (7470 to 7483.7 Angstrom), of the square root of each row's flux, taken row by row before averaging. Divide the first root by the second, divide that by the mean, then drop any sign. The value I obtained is 1.16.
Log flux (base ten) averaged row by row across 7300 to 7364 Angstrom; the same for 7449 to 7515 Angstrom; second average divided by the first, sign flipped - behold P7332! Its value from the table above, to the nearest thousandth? -0.959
